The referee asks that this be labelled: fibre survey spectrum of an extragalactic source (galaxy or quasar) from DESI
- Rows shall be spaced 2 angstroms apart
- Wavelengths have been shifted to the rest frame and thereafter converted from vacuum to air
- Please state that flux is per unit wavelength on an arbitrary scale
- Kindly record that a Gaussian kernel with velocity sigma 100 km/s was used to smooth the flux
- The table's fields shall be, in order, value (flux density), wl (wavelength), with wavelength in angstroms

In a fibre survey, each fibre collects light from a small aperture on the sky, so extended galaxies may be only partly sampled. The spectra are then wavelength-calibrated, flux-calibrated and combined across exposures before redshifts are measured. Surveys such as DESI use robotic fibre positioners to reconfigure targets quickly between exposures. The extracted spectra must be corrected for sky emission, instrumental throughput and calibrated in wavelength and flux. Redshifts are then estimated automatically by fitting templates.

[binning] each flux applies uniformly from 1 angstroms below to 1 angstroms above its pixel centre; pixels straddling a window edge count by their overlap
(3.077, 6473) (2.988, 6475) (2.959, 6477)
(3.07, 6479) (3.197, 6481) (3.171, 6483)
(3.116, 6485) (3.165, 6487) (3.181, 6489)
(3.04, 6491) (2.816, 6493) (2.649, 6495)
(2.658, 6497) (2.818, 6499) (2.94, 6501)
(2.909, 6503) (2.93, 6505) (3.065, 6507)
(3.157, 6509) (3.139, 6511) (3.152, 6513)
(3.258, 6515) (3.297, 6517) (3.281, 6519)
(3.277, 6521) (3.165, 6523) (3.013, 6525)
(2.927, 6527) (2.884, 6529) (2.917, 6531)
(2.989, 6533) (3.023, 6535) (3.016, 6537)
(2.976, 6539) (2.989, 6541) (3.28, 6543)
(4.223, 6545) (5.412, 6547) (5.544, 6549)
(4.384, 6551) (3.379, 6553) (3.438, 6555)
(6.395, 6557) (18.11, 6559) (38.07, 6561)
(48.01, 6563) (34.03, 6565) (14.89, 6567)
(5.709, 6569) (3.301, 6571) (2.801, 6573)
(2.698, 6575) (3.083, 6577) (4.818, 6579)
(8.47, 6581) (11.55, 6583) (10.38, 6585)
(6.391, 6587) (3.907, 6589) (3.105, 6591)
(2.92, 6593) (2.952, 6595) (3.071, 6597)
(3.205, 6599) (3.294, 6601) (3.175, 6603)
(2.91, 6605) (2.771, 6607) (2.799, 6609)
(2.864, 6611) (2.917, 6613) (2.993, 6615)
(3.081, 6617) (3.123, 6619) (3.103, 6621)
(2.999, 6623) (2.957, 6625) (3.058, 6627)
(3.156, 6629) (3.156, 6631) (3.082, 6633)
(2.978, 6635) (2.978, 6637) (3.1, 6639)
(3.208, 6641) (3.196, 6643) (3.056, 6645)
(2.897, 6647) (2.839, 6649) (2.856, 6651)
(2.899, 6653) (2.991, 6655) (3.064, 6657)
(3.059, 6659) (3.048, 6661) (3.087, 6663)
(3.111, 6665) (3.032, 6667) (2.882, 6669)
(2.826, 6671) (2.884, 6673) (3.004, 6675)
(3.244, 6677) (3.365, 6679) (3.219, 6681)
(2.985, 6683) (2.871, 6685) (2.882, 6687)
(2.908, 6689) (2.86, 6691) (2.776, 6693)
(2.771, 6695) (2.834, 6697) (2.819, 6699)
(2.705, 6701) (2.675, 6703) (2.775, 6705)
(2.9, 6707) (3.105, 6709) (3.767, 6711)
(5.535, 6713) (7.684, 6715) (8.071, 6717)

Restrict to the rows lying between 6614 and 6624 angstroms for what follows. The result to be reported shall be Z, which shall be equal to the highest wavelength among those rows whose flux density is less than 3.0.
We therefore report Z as 6623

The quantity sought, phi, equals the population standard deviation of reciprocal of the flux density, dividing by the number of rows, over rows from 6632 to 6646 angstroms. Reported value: 0.009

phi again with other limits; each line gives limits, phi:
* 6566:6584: 0.112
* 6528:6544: 0.012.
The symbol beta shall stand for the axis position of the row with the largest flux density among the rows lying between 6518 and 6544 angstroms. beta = 6519 angstroms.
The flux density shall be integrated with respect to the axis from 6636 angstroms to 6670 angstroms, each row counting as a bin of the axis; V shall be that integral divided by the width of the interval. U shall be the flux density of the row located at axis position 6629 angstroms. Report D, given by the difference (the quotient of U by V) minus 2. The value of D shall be -0.95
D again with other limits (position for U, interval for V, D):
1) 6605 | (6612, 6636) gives -1.05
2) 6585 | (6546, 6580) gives -1.14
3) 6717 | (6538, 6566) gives -1.37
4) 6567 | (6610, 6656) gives 2.93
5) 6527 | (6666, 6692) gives -1.02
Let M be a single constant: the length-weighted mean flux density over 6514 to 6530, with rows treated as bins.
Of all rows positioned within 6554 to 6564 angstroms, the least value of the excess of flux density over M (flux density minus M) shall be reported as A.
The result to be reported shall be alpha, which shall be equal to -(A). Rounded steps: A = 0.30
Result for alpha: -0.30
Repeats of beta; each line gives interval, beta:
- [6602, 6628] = 6603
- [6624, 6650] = 6641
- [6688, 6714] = 6713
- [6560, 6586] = 6563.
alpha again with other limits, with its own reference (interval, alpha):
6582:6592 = 0.03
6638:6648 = 0.24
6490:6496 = 0.49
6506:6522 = 0.07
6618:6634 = 0.18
